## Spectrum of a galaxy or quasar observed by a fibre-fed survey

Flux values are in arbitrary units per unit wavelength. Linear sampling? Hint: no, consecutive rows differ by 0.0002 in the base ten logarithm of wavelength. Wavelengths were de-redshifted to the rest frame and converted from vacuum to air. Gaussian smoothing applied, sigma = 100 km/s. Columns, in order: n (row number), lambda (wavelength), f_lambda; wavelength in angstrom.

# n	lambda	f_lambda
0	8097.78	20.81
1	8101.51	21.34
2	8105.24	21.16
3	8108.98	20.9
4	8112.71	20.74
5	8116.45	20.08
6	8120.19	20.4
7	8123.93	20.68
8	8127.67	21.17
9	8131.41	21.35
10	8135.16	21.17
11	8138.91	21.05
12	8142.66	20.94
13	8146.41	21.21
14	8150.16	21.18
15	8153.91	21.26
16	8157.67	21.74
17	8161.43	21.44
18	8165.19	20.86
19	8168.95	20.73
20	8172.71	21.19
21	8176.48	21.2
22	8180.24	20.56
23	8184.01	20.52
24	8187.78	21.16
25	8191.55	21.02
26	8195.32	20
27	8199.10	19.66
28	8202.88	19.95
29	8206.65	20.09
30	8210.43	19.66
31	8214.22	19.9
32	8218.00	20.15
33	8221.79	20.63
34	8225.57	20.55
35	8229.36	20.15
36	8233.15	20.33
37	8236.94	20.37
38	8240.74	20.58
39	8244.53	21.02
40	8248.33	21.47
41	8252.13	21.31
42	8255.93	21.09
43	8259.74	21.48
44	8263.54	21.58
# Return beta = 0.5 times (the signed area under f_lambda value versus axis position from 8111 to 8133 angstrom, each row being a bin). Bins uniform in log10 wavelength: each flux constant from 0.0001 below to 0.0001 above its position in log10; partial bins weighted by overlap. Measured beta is 228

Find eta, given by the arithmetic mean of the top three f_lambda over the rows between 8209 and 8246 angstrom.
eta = 20.7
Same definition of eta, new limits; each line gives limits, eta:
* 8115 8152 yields 21.2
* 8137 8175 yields 21.5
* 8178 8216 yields 20.9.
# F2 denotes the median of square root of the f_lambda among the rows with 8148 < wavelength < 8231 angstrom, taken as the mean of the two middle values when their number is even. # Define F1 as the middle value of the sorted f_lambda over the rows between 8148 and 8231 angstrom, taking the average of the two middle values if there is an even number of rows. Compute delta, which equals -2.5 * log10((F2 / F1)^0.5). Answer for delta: 0.821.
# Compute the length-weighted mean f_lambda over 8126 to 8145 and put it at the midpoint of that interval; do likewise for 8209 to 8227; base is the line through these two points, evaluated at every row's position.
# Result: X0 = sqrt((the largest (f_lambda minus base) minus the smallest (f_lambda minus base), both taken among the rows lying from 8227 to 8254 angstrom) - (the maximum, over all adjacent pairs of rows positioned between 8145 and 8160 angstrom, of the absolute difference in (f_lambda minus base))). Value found 1.01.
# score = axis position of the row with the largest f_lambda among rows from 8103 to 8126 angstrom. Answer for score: 8105.24 angstrom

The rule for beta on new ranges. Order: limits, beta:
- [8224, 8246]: 225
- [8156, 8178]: 233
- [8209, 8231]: 222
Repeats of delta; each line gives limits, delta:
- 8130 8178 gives 0.829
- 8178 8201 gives 0.820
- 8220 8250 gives 0.821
